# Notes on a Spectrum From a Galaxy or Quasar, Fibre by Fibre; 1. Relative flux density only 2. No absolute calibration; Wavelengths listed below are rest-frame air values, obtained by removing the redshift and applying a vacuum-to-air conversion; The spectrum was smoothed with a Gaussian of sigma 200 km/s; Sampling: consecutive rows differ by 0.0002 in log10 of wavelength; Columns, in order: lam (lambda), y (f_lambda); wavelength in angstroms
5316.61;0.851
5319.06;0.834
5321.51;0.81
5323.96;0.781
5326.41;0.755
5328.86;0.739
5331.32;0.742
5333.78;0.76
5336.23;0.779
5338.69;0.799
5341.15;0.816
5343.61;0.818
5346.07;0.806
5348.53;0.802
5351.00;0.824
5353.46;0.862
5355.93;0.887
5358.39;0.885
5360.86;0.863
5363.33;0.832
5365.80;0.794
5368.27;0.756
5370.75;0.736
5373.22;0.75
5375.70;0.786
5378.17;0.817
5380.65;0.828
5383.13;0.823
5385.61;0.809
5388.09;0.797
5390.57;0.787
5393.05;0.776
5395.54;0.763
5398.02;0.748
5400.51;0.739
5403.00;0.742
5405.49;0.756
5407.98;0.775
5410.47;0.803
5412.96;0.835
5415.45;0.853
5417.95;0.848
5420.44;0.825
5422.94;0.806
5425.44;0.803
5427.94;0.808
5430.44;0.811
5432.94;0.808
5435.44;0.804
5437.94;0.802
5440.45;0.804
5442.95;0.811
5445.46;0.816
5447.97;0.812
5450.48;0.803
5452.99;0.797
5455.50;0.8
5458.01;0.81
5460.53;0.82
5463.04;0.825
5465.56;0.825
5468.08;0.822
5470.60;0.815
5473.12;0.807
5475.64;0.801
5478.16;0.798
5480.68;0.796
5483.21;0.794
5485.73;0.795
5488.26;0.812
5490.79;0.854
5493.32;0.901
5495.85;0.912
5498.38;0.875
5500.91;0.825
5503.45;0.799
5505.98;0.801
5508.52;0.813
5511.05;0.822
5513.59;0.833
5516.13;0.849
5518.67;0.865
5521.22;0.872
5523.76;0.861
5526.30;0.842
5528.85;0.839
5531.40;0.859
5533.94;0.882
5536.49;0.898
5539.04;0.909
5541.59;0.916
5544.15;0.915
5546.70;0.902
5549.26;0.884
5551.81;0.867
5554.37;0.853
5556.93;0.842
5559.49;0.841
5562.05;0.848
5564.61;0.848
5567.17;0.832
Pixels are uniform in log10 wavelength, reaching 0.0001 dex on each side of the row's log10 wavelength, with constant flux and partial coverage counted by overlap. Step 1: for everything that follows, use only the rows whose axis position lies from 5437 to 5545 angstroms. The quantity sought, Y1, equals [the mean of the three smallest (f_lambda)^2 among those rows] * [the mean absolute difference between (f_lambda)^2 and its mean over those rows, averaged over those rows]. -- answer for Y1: 0.034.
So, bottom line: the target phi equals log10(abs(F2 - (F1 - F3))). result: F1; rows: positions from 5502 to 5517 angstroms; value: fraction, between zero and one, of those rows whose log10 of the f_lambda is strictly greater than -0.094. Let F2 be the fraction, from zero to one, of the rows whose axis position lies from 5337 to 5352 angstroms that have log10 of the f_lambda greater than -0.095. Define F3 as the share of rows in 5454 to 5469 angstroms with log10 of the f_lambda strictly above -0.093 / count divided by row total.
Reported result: -0.1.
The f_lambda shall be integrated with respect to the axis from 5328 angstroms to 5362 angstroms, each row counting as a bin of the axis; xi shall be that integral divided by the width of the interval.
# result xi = 0.81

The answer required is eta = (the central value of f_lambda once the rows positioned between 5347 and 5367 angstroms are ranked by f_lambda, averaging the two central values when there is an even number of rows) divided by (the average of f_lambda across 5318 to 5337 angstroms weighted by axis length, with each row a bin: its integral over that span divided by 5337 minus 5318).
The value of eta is 1.09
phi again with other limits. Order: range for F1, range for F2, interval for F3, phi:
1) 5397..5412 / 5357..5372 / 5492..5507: 0.1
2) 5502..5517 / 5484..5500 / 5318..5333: -0.3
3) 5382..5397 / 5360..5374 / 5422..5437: -0.3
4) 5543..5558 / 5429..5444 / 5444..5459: -0.5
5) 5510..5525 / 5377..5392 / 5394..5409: -0.5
